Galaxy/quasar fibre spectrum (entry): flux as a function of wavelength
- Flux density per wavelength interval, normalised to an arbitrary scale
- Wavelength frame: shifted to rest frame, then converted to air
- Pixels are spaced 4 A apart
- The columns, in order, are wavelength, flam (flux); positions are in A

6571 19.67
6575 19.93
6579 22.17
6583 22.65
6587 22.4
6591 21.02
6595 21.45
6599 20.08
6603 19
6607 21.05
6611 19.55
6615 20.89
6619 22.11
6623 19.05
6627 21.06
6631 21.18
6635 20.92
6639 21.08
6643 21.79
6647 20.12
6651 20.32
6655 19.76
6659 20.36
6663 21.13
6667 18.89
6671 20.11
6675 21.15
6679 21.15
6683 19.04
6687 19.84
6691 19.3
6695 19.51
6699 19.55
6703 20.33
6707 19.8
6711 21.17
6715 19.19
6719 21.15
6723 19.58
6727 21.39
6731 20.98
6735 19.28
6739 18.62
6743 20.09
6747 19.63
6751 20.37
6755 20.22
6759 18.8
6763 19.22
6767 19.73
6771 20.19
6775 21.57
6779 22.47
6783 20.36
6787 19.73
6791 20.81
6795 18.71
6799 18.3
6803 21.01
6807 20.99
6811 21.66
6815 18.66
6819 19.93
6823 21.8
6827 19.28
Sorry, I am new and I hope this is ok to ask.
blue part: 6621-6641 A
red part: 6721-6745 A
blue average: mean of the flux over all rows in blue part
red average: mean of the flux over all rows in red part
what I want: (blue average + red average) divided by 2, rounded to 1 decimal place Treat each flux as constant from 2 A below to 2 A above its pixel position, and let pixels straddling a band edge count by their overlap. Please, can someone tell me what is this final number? 20.3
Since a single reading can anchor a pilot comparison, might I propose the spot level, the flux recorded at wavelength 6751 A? 20.37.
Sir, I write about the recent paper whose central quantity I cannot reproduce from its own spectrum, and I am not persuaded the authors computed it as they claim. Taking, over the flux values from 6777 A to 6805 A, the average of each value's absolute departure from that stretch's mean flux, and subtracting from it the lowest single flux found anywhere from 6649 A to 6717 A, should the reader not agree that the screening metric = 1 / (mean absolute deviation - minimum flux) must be -0.0562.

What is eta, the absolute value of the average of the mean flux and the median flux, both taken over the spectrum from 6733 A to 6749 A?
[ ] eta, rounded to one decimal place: 19.4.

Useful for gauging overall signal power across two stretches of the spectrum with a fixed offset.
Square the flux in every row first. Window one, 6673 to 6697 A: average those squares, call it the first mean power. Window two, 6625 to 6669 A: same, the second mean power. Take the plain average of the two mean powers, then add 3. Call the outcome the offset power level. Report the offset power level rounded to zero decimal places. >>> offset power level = 416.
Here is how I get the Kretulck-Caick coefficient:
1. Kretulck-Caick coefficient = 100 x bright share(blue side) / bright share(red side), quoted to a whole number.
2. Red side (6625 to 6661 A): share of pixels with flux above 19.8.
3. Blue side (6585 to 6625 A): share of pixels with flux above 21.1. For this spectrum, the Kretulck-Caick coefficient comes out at 34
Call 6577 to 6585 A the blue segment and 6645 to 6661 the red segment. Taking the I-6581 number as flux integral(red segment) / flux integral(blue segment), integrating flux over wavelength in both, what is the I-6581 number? 1.8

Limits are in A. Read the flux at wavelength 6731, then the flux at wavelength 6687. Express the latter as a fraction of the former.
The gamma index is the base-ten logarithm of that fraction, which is -0.024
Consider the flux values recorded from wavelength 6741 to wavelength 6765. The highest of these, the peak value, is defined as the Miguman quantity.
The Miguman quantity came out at 20.37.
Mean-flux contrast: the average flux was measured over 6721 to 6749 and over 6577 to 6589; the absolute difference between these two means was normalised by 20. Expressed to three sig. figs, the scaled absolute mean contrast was 0.123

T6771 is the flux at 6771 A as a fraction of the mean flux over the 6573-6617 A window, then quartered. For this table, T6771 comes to 0.241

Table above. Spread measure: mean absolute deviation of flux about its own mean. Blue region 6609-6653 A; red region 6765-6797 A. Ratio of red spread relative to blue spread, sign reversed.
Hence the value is -1.24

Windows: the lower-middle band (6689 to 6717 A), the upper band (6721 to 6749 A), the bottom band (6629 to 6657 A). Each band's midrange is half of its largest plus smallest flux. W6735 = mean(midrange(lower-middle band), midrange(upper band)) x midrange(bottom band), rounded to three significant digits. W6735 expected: 417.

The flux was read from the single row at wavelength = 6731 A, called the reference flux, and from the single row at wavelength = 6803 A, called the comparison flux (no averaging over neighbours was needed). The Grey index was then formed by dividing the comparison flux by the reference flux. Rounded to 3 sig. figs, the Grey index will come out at 1.00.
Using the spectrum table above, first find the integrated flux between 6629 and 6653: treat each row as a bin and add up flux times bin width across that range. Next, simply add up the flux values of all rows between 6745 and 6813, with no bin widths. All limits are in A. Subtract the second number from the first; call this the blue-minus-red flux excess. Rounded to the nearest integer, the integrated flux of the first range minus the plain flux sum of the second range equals 158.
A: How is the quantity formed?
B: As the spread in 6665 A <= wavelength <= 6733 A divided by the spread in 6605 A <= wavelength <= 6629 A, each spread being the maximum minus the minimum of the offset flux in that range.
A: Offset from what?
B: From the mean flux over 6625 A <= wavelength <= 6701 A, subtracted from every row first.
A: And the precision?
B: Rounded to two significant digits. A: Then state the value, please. 0.82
